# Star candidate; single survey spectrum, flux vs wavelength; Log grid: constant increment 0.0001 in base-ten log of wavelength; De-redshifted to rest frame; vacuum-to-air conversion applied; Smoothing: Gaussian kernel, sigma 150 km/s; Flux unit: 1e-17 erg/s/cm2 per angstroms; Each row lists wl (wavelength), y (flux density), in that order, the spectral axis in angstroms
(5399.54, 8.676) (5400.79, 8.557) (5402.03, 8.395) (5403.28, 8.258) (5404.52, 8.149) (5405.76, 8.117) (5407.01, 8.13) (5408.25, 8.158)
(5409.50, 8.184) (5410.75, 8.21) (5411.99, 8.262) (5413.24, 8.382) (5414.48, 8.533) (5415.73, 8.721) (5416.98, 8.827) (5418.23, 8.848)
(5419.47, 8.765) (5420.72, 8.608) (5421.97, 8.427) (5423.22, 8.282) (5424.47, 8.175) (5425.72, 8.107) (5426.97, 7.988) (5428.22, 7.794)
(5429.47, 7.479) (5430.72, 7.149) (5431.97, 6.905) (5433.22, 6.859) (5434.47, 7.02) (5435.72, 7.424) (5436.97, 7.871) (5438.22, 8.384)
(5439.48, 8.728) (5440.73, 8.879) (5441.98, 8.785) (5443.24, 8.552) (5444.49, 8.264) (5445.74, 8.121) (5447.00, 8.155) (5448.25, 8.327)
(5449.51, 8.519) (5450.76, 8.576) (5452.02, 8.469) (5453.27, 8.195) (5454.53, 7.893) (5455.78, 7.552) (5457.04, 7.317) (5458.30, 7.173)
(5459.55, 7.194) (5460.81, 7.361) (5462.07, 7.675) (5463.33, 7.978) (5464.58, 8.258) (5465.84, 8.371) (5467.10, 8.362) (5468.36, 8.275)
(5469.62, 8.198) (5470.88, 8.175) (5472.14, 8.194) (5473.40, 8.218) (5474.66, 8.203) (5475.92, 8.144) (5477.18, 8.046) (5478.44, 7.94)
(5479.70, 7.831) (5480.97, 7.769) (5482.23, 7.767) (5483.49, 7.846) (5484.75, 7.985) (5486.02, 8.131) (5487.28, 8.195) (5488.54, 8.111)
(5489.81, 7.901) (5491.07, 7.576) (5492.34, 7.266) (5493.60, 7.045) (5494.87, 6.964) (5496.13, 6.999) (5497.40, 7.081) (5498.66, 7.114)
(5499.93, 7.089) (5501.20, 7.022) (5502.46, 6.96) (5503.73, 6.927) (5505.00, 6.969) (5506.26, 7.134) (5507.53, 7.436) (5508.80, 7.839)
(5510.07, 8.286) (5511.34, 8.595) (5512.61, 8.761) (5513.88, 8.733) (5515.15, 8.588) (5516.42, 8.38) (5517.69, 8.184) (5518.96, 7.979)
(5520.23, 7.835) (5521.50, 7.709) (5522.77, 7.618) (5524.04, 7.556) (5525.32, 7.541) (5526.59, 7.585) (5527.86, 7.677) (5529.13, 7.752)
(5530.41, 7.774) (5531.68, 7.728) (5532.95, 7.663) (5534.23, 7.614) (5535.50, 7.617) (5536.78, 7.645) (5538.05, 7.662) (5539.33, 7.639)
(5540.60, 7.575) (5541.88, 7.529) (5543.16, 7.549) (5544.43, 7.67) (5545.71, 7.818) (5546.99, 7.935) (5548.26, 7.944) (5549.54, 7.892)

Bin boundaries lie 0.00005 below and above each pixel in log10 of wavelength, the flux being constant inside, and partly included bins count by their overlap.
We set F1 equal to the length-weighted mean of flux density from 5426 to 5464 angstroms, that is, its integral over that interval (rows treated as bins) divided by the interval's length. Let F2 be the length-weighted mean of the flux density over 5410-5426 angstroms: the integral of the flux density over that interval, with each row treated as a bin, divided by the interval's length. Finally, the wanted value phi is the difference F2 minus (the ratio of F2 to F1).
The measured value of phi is 7.40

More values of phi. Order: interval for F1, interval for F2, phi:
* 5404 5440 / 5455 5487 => 6.94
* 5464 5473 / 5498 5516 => 6.75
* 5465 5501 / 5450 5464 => 6.78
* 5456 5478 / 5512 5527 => 7.03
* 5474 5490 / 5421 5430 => 7.05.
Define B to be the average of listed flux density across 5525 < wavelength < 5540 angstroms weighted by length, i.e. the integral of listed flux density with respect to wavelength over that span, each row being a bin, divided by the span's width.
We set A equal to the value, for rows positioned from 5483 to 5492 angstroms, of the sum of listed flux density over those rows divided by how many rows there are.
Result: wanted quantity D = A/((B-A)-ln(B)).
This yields -3.4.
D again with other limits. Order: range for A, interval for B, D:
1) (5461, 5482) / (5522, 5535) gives -3.3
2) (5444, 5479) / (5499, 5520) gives -3.5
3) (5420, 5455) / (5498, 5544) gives -3.4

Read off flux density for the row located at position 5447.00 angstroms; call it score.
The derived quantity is 8.155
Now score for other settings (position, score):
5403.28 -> 8.258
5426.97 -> 7.988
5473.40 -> 8.218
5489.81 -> 7.901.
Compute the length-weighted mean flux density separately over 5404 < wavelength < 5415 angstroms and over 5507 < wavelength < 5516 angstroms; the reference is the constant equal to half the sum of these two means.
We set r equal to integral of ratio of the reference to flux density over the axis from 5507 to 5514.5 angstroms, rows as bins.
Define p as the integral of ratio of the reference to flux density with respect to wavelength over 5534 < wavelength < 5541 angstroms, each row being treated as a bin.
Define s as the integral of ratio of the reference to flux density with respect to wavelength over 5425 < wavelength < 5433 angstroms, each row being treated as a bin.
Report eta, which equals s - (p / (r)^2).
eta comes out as 8.7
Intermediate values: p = 7.6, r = 7.52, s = 8.8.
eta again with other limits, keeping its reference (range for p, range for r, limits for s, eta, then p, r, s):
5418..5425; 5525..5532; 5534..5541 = 7.5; 6.8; 7.55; 7.6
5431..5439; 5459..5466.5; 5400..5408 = 7.9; 9.0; 7.97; 8.0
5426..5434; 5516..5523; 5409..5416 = 6.8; 9.0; 7.30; 6.9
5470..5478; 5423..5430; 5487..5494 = 7.4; 8.1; 7.29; 7.6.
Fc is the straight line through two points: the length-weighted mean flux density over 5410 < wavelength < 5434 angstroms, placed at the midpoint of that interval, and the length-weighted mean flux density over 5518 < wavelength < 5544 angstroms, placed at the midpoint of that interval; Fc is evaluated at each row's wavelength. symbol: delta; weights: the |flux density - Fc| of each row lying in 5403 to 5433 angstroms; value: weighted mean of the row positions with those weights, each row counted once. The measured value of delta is 5422.6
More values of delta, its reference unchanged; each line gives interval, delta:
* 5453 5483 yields 5464.6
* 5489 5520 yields 5504.7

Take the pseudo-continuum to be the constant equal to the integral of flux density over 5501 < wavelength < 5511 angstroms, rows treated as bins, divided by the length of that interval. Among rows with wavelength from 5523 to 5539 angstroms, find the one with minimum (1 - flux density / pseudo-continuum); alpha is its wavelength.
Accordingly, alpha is 5530.41 angstroms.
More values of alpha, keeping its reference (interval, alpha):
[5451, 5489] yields 5452.02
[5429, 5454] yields 5440.73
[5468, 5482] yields 5468.36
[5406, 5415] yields 5414.48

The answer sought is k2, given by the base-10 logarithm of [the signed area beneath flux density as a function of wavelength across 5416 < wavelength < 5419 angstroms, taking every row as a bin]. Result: 1.42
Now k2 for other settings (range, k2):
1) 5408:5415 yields 1.76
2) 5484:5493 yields 1.85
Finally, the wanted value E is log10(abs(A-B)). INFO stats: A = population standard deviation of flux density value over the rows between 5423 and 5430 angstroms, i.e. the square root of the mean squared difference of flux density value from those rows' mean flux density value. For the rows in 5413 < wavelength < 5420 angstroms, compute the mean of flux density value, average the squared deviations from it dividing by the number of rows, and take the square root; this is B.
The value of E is -1.00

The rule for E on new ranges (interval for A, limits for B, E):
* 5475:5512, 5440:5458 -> -1.13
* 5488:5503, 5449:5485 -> -2.18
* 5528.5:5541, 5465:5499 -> -0.41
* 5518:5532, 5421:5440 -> -0.34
